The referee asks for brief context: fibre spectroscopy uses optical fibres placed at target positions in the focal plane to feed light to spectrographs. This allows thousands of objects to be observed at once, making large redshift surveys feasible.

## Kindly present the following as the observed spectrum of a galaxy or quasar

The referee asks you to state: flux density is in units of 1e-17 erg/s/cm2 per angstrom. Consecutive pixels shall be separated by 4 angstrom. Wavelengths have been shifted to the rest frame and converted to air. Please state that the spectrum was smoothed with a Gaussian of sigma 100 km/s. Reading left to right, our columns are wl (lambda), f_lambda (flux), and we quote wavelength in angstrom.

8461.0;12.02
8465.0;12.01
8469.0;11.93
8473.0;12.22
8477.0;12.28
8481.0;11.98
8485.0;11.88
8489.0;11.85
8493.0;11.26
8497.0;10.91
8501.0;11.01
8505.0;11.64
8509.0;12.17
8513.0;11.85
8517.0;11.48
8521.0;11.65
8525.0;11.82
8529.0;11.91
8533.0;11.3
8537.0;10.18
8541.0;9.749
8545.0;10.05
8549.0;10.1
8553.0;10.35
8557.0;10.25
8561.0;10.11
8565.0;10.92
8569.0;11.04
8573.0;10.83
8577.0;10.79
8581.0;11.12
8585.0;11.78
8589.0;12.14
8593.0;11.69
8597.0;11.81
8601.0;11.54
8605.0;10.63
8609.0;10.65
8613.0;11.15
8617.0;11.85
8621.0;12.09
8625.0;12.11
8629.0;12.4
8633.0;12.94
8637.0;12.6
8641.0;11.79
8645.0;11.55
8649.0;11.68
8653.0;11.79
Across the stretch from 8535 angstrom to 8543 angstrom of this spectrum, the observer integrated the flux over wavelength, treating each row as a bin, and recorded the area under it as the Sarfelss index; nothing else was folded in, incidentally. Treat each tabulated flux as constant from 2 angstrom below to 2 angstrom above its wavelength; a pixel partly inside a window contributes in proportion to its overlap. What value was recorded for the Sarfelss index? 80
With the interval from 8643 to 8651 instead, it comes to 93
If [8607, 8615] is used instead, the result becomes 87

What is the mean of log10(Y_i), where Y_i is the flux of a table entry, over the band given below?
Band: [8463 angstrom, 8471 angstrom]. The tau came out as 1.078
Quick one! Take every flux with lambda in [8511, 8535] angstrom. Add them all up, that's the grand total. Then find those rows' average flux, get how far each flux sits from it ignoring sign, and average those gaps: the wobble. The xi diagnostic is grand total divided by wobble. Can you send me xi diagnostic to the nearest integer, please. 365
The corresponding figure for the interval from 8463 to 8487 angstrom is 542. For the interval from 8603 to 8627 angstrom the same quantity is 114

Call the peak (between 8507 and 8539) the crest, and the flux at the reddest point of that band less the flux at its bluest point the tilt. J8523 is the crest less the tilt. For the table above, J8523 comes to 14.2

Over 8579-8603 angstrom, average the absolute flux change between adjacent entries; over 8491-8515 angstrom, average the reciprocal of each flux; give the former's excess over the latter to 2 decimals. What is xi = 0.28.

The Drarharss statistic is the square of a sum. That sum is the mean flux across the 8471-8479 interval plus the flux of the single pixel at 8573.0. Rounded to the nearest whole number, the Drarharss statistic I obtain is 533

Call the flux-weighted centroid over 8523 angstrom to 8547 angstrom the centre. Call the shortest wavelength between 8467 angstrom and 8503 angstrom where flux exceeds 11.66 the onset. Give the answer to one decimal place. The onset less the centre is -65.5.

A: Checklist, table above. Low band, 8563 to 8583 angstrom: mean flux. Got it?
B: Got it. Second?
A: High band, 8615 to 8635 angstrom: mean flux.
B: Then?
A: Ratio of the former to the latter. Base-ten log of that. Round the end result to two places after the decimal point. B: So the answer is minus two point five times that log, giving 0.13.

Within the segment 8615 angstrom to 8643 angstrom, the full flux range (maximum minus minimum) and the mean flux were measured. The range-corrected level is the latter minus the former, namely 11.1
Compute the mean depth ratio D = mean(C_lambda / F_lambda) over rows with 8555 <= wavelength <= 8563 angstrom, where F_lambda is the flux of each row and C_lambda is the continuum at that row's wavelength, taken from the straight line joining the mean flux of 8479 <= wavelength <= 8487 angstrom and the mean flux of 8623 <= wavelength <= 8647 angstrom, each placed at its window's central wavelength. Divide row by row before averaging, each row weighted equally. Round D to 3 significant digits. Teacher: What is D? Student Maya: 1.19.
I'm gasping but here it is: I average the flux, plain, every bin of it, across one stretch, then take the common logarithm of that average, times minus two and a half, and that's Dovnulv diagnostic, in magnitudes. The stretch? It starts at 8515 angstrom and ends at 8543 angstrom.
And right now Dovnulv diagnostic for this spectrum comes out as -2.62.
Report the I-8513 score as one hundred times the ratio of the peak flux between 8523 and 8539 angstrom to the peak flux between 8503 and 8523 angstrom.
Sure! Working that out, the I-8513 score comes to 98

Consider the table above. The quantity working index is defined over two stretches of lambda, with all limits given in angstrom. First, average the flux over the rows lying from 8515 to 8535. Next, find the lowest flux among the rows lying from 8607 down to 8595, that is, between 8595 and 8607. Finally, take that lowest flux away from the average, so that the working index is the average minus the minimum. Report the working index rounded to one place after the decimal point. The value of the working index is 1.0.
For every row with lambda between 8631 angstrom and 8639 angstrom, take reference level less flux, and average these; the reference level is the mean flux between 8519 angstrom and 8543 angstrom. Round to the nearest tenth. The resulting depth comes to -1.7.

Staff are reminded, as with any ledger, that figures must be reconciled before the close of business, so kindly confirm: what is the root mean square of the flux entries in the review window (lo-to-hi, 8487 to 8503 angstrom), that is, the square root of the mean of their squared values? 11.3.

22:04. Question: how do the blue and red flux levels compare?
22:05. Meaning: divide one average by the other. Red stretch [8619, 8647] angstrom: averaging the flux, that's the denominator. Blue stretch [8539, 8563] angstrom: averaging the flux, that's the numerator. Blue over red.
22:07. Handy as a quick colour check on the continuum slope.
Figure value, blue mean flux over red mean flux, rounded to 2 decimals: 0.83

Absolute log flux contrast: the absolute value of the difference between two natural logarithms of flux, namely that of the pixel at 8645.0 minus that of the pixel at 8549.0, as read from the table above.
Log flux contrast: 0.134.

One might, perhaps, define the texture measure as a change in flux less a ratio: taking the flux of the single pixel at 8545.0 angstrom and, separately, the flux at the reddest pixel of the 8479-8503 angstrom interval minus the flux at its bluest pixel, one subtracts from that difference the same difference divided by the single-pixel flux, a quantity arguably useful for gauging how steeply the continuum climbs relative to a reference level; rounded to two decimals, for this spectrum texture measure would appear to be -0.87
